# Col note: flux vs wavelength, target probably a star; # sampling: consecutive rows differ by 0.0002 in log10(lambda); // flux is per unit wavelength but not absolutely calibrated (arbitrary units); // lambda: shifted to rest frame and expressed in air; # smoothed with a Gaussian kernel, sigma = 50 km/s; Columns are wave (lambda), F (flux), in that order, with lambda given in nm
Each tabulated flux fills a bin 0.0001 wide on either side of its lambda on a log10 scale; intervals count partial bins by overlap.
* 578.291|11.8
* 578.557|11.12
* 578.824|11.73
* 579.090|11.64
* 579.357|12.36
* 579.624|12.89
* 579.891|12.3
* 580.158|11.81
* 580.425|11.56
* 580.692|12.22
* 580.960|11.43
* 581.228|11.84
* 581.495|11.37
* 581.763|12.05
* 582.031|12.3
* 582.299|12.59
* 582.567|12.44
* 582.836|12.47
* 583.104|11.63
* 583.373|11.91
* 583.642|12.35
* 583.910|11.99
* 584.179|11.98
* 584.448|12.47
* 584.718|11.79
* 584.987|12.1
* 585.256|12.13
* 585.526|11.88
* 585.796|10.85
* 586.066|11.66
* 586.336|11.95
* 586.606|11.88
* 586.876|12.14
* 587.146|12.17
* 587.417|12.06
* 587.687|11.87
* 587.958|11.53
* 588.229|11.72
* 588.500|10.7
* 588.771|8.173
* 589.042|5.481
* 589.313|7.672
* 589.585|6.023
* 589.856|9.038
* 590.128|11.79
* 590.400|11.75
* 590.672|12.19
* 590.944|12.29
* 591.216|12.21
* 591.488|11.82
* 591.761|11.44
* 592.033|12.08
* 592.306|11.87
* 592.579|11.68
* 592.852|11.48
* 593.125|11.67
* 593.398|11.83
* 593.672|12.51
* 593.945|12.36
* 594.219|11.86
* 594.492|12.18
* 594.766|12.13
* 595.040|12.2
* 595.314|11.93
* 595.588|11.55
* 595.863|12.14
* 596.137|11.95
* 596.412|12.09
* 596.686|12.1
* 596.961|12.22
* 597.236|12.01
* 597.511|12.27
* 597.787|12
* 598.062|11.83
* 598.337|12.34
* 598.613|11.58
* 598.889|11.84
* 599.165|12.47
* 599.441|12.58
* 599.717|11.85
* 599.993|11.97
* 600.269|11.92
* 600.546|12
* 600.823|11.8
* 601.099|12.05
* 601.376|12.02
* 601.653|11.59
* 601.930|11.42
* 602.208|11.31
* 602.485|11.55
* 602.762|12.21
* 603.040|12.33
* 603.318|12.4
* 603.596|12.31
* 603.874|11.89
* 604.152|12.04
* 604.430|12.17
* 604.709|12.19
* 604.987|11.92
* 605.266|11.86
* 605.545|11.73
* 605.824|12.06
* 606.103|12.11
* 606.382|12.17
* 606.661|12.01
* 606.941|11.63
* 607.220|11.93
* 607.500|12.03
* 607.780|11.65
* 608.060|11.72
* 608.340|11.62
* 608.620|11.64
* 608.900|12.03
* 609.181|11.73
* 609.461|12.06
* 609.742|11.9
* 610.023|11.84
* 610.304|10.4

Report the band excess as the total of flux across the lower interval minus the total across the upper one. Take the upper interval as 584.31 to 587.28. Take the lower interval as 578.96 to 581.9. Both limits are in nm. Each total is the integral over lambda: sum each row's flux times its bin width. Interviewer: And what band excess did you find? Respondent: -0.2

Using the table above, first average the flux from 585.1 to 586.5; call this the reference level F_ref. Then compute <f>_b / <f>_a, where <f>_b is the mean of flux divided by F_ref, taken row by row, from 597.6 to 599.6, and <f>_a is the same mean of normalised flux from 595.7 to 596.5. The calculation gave 1.00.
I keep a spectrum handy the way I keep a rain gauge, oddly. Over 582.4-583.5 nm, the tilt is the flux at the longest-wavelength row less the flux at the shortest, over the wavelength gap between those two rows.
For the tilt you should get -0.7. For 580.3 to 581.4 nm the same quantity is 0.3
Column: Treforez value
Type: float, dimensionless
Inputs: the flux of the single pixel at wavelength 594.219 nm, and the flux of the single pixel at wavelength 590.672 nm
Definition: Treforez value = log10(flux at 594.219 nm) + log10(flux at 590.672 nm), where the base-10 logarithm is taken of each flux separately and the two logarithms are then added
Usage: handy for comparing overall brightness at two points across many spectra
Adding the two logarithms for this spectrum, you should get 2.16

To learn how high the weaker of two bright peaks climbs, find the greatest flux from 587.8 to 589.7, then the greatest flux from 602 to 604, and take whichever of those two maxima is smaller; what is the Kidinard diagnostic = 11.7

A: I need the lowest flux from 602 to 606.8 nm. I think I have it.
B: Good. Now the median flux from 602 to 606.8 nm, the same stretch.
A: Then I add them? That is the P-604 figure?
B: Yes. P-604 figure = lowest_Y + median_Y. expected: 23.4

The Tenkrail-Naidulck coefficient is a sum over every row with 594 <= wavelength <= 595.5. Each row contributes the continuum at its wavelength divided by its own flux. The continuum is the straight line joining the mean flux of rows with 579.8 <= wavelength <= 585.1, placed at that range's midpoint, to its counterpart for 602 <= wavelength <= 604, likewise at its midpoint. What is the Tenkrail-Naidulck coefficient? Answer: 4.98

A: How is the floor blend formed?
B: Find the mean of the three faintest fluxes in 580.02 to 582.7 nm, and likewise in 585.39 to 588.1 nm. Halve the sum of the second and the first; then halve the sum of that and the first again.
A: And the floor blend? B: 11.4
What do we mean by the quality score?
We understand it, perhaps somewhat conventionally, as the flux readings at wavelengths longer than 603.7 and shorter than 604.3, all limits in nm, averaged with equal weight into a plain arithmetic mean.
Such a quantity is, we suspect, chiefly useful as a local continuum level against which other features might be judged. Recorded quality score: 12.0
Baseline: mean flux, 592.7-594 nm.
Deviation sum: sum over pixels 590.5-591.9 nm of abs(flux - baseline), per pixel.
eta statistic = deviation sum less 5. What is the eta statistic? -3.5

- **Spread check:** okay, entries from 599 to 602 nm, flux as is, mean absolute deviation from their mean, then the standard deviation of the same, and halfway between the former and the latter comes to 0.28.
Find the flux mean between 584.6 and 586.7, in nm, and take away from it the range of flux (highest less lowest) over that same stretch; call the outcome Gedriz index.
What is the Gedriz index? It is 10.5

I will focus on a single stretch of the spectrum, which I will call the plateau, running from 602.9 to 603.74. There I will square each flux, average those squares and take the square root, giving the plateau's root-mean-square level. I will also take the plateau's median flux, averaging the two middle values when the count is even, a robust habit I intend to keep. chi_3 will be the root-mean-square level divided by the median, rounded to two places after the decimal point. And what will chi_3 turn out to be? 1.00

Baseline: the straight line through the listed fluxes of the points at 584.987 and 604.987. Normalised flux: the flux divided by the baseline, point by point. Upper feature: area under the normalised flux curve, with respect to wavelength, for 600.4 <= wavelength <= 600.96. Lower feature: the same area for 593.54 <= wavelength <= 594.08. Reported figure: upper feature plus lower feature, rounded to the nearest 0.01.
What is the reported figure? 1.12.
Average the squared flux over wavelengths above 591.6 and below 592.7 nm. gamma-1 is 139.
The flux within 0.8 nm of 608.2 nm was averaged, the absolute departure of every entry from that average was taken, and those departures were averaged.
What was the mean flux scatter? 0.17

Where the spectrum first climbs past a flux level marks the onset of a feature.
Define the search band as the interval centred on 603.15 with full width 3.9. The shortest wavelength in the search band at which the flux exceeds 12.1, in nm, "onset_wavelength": 602.762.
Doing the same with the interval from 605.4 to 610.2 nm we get 606.103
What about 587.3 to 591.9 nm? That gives 590.672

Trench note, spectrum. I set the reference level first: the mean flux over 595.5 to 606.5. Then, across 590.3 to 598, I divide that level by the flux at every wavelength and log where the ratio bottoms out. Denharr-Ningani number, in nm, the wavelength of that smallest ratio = 593.672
